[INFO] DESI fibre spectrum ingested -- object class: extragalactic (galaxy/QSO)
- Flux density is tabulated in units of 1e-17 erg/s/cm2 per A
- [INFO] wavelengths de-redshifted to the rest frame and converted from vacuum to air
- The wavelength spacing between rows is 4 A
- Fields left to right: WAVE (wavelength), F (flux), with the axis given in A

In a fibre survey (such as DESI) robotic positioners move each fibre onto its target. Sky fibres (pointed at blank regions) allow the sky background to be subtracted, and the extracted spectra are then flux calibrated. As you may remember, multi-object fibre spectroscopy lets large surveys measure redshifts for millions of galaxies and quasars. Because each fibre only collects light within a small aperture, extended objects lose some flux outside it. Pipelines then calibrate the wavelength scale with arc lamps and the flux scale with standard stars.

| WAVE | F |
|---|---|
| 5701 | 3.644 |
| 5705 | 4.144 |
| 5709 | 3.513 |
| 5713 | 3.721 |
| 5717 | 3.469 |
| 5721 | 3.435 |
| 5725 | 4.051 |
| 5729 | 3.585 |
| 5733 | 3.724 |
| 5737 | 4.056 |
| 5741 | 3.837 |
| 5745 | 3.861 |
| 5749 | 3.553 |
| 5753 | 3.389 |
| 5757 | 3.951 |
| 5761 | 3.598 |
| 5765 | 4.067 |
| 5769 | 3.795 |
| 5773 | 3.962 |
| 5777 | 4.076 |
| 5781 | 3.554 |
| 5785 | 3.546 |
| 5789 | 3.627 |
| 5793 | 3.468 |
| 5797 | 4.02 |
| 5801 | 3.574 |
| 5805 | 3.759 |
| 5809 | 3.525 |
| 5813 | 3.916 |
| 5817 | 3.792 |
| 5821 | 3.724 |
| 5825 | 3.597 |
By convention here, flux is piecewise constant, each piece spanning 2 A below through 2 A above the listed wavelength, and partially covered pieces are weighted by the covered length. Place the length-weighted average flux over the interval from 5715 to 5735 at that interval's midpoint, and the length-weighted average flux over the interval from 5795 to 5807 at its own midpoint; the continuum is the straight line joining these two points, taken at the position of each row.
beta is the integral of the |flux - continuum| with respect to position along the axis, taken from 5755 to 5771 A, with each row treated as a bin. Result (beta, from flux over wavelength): 3.08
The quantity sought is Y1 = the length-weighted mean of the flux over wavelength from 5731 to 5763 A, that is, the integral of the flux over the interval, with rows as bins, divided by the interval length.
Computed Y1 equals 3.75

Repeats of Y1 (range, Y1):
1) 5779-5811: 3.63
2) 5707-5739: 3.69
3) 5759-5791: 3.78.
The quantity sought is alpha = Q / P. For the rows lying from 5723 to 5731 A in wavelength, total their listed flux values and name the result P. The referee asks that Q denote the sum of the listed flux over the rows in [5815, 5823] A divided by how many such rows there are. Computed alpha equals 0.49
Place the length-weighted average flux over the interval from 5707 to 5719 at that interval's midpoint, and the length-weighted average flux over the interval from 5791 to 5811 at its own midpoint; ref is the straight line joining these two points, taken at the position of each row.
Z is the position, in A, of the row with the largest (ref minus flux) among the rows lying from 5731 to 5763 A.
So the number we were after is 5753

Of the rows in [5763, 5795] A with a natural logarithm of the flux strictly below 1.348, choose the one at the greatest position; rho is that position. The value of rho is 5793 A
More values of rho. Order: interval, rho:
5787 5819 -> 5817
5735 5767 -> 5761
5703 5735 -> 5733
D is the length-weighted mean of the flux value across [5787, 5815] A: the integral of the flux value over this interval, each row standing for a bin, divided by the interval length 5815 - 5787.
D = 3.70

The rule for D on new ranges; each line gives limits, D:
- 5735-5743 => 3.95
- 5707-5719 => 3.57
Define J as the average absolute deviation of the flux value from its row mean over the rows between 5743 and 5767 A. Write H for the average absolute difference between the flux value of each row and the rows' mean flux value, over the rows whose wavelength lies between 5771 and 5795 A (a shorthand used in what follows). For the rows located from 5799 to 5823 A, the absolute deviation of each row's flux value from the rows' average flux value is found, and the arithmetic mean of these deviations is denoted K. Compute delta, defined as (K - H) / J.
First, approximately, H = 0.209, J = 0.223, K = 0.11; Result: -0.4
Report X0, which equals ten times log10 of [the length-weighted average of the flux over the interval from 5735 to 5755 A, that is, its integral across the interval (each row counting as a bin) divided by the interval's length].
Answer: 5.73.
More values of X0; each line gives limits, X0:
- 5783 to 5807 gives 5.64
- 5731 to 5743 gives 5.88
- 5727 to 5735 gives 5.63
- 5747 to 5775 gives 5.75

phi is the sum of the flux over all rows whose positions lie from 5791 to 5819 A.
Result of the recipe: 26.1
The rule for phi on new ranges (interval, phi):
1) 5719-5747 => 26.5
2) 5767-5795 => 26.0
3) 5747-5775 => 26.3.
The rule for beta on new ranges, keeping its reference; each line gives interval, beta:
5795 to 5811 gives 3.03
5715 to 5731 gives 3.42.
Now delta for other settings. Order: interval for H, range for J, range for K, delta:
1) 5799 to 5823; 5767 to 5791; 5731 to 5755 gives 0.4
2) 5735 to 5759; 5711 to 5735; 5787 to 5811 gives -0.3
